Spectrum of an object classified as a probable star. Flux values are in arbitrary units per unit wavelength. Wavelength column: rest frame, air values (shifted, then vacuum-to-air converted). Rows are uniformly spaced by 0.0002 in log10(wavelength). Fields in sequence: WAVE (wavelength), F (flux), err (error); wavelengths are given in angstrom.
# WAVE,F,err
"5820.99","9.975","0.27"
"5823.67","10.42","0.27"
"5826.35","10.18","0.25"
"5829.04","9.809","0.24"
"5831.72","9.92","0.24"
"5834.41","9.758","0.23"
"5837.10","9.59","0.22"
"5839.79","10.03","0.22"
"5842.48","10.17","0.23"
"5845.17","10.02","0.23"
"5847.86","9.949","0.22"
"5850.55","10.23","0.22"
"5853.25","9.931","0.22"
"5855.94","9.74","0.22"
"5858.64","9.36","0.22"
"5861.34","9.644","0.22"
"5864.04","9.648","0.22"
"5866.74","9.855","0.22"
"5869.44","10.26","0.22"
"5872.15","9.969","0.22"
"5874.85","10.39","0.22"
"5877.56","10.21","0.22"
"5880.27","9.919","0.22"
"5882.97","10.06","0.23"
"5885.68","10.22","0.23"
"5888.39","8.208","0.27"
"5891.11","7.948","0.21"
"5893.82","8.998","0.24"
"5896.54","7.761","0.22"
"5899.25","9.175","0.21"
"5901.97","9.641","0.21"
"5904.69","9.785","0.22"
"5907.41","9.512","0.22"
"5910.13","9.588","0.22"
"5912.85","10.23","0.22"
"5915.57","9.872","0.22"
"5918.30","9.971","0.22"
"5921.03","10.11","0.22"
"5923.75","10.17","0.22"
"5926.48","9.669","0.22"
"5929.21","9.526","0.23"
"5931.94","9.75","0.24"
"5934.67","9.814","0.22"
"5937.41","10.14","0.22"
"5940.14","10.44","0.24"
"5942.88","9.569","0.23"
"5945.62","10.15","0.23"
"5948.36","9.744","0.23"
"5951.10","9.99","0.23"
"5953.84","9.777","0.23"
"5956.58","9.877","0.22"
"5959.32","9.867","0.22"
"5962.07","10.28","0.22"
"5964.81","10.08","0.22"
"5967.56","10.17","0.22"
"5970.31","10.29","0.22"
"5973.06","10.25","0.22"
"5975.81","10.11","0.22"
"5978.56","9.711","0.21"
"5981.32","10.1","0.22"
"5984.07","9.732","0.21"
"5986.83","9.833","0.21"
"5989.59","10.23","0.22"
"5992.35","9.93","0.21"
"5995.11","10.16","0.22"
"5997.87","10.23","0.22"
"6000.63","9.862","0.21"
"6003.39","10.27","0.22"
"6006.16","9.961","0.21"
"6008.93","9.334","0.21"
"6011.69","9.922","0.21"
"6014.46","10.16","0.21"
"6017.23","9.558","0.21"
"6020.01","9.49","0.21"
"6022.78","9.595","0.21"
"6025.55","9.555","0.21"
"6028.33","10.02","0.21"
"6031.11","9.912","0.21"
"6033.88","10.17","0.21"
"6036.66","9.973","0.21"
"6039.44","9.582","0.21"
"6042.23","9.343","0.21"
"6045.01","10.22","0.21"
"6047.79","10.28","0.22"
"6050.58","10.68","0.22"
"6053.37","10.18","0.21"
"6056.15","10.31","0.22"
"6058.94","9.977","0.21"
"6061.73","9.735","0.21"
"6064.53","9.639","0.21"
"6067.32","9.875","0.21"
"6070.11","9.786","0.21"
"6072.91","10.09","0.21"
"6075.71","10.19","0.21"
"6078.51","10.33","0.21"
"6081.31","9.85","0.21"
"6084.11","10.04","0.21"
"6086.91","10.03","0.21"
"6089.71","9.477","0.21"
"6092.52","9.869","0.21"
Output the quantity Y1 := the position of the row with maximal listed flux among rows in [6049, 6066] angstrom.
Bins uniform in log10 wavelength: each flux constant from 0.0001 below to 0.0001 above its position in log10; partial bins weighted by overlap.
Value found 6050.58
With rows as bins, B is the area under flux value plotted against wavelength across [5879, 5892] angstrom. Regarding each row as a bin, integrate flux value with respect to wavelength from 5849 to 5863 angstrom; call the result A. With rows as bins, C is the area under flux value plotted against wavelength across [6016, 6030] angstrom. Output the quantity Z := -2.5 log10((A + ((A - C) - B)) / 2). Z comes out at -2.4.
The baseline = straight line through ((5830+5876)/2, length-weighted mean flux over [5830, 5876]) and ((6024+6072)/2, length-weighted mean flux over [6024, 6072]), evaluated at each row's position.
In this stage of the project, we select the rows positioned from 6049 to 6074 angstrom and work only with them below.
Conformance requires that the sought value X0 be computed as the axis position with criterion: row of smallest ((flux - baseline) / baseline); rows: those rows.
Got 6064.53 angstrom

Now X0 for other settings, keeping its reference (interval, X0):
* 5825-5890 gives 5888.39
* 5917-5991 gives 5929.21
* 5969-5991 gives 5978.56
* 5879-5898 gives 5896.54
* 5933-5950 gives 5942.88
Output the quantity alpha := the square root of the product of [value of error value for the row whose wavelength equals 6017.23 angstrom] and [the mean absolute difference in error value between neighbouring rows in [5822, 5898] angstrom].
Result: 0.042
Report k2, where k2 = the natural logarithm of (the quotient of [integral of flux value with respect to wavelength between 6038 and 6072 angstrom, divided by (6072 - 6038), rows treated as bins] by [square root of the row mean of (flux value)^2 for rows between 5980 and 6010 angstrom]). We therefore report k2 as 0.000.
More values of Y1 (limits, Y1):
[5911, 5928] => 5912.85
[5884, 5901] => 5885.68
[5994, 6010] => 6003.39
